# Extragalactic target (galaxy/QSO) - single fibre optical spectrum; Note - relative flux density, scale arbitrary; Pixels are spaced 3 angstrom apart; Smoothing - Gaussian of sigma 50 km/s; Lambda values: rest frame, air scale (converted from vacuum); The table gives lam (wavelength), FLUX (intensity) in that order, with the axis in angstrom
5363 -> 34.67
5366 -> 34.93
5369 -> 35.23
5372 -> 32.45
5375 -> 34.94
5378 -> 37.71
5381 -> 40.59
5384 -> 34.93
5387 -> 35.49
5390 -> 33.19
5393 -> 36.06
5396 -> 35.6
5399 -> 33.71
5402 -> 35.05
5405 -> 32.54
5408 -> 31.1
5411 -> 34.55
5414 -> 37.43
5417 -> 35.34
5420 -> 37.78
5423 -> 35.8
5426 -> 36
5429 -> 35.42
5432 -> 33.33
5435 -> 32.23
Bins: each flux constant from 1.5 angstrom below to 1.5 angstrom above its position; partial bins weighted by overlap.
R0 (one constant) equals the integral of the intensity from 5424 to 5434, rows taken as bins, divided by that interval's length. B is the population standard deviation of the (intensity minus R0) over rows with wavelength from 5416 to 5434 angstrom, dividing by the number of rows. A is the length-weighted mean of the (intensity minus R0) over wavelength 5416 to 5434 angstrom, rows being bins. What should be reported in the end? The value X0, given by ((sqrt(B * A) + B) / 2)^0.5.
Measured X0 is 1.1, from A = 0.70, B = 1.3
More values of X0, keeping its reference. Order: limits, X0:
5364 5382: 1.4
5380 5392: 1.5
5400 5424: 1.1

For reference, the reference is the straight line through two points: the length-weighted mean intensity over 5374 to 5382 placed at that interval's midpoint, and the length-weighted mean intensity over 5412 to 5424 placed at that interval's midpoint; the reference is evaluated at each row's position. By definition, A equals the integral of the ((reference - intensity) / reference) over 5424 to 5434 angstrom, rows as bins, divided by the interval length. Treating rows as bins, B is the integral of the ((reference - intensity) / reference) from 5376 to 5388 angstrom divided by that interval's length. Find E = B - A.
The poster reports -0.03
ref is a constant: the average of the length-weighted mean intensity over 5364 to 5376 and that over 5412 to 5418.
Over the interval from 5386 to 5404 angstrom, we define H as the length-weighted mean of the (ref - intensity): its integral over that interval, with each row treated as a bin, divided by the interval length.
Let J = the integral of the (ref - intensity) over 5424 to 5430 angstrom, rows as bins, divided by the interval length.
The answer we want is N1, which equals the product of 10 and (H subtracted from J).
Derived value -10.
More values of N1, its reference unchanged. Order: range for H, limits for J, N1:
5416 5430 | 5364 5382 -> 3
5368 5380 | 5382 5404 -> 4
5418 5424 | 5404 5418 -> 25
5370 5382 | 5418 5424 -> -6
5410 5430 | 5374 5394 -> -1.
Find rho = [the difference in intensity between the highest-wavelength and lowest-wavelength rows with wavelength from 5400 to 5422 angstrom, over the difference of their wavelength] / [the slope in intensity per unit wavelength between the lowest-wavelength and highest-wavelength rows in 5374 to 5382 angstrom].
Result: 0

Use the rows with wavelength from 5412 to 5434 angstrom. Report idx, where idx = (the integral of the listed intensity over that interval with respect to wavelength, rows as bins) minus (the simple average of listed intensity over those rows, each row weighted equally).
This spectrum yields 751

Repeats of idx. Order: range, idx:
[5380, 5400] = 676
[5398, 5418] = 650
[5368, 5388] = 683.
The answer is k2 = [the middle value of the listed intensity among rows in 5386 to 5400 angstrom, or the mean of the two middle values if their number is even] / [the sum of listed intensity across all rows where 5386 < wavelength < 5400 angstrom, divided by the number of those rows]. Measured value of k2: 1.020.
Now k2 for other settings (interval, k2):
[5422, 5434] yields 1.013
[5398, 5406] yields 0.998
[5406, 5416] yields 1.006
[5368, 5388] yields 0.981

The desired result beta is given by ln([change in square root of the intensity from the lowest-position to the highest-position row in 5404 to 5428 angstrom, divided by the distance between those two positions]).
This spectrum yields -4.3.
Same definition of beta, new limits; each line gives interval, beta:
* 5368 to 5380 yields -3.8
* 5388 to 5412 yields -5.2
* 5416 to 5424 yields -5.0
